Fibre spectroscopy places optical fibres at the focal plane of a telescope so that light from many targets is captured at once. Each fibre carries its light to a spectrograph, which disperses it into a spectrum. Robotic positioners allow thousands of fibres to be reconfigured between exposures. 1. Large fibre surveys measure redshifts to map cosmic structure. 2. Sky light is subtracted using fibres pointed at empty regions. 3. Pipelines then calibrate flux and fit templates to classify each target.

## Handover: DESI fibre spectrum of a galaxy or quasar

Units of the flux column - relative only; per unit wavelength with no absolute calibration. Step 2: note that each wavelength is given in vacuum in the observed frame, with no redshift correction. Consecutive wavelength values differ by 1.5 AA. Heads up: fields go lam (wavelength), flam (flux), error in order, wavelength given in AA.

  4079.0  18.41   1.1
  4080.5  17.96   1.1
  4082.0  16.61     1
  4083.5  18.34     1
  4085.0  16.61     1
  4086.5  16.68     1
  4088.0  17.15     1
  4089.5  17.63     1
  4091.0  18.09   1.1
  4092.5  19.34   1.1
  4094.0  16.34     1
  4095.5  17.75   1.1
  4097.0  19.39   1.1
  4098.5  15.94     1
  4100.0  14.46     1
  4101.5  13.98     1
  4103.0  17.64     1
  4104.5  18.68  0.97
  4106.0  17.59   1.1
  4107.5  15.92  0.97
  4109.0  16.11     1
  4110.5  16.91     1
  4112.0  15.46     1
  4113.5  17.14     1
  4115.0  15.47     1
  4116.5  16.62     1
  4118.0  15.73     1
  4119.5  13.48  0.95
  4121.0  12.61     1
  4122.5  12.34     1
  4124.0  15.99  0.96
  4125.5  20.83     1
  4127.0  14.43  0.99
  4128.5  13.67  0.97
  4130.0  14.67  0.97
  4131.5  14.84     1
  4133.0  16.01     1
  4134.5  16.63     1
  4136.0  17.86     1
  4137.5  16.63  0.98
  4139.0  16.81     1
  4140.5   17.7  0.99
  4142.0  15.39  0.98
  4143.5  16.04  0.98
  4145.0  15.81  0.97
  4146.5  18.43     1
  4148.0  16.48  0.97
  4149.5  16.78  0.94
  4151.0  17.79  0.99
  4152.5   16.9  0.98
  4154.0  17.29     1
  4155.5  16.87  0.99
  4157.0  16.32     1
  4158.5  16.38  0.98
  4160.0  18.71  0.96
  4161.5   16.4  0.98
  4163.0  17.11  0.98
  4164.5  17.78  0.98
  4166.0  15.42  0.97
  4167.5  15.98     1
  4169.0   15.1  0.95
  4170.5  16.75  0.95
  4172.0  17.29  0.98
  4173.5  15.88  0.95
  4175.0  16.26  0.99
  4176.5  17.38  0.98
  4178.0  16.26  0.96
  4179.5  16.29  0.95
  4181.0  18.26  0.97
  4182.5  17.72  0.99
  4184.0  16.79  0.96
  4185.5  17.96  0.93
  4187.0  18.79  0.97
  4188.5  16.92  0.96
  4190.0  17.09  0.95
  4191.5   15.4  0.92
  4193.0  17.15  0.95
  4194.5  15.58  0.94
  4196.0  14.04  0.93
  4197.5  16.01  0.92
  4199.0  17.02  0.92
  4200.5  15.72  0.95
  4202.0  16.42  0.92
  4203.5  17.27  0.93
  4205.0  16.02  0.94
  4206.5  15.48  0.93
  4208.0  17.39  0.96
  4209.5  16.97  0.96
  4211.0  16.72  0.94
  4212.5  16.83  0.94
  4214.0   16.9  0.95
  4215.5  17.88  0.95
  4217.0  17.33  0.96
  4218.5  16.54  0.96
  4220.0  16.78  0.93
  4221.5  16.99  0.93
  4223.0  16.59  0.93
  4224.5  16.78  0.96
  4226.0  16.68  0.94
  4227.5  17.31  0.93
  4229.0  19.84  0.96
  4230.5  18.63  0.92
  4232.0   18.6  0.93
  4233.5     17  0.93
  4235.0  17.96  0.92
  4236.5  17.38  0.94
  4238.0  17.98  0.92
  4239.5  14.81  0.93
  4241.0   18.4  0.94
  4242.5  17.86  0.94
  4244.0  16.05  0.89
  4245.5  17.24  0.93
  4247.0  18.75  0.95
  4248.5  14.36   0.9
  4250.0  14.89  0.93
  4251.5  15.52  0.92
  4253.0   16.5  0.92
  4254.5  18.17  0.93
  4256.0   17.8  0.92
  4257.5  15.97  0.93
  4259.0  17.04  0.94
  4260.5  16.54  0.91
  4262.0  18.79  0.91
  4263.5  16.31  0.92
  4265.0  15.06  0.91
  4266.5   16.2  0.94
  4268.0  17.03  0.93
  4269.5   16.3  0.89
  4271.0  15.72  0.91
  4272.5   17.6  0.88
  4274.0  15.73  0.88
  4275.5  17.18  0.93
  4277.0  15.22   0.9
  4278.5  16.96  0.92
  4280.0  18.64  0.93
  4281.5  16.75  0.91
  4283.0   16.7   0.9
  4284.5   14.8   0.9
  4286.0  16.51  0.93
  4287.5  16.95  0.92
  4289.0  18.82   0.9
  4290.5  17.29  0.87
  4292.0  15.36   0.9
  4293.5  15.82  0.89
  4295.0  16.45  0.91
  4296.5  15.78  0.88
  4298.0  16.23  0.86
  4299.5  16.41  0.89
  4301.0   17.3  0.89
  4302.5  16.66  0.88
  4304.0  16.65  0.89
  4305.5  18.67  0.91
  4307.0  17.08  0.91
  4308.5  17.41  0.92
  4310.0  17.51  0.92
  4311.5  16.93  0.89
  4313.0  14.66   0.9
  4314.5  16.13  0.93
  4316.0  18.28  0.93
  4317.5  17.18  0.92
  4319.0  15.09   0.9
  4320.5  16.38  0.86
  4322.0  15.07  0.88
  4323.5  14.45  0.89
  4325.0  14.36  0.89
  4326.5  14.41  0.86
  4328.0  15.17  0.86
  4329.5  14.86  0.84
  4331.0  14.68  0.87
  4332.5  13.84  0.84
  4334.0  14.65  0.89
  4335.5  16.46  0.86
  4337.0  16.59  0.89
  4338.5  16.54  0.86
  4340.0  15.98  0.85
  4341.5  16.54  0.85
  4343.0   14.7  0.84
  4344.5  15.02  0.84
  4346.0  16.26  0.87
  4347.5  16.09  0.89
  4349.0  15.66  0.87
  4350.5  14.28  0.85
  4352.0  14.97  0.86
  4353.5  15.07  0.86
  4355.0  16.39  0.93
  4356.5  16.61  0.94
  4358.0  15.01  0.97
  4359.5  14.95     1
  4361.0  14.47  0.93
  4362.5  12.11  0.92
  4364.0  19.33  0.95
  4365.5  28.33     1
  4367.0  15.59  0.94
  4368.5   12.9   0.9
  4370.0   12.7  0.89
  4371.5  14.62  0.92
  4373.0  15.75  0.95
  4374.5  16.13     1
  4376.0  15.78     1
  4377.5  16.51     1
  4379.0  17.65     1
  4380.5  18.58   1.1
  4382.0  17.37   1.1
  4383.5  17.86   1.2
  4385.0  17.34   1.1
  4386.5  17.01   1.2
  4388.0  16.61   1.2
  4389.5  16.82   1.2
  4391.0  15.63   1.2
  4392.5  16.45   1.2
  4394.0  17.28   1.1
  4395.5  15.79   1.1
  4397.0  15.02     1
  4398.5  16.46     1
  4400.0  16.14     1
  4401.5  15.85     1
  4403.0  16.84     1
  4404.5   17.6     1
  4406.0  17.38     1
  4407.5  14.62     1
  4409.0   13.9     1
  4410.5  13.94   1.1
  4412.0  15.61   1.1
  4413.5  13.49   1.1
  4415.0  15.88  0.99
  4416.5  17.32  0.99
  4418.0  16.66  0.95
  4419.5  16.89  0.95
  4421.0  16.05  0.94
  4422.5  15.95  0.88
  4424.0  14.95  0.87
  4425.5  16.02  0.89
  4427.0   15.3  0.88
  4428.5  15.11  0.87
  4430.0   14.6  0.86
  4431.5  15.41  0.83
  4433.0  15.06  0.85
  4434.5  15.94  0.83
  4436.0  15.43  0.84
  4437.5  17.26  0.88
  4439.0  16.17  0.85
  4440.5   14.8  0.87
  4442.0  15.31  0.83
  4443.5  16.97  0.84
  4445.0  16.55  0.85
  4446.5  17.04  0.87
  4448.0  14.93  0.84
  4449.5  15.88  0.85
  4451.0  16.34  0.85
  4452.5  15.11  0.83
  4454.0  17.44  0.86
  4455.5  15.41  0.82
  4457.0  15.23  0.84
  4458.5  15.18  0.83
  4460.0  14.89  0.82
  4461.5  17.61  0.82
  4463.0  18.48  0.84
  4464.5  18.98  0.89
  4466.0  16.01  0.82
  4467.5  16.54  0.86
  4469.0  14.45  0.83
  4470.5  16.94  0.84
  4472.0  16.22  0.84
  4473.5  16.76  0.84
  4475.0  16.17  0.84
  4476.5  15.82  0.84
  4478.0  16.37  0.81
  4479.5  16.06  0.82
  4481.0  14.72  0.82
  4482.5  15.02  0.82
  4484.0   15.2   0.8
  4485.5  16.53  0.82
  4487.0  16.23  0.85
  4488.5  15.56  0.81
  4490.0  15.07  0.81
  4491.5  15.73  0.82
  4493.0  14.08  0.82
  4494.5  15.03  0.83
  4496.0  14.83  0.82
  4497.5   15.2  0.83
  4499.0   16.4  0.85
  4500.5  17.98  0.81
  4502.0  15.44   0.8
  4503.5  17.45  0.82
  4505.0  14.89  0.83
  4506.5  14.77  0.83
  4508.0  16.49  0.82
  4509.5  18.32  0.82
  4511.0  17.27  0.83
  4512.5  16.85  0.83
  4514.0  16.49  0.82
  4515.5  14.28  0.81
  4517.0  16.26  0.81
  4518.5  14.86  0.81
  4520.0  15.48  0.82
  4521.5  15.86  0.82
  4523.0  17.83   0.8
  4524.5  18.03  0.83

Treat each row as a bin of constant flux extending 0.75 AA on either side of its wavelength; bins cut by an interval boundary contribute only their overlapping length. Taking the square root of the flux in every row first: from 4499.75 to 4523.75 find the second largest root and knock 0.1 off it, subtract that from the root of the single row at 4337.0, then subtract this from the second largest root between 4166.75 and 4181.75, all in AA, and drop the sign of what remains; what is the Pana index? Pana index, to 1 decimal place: 4.2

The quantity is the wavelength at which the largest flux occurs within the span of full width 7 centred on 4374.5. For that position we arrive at 4377.5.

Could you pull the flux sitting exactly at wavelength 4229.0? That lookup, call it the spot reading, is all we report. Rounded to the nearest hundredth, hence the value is 19.84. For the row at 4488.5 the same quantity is 15.56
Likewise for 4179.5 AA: 16.29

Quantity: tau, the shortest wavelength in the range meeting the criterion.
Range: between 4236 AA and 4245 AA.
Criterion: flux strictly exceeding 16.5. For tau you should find 4236.5 AA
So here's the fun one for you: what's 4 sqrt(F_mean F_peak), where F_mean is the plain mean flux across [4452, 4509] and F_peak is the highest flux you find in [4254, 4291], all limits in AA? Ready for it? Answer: 69.3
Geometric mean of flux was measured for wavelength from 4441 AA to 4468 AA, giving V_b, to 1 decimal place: 16.3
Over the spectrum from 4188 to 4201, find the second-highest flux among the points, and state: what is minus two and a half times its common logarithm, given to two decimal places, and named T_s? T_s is -3.08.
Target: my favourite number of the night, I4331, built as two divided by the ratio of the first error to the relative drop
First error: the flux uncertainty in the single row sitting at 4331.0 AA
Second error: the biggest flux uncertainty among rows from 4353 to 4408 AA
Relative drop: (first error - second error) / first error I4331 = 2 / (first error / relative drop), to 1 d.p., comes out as -0.9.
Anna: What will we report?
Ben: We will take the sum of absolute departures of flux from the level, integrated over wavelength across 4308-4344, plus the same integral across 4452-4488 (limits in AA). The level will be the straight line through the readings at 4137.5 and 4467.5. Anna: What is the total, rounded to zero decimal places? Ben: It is 79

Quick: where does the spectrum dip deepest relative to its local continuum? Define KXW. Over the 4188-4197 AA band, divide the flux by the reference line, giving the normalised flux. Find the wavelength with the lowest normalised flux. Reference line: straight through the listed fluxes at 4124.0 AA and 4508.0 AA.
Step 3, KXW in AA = 4196.0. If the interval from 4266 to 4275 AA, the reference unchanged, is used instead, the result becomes 4271.0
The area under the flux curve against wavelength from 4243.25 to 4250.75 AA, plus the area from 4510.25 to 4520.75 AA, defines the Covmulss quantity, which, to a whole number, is 289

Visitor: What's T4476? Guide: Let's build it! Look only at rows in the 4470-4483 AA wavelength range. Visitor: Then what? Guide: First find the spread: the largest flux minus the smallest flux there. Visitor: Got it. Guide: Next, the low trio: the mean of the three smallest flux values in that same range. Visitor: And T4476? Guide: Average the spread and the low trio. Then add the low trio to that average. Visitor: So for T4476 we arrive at 23.9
